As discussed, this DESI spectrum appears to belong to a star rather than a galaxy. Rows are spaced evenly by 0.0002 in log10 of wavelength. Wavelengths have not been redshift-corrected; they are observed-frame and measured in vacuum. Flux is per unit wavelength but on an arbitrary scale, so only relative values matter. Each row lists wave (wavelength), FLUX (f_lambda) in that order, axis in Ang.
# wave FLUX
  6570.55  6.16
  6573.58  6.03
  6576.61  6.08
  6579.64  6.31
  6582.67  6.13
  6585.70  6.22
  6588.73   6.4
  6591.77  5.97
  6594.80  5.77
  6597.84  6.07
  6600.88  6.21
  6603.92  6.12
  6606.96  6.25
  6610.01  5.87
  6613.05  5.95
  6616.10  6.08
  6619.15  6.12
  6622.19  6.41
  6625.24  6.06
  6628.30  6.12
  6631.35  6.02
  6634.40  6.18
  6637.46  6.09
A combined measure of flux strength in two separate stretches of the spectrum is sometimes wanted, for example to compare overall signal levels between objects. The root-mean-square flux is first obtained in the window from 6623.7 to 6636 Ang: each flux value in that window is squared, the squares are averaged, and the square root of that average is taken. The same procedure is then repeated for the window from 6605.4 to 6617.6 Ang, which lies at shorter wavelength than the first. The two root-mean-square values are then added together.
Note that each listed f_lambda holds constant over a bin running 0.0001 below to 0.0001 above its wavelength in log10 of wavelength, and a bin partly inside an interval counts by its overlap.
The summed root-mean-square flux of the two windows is 12.1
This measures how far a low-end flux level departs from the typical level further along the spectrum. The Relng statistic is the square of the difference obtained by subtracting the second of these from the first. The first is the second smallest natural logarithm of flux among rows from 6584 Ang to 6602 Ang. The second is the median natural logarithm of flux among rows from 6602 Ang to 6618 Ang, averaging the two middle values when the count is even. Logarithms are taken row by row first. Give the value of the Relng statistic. 0.0003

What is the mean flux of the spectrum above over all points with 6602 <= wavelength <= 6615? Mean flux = 6.05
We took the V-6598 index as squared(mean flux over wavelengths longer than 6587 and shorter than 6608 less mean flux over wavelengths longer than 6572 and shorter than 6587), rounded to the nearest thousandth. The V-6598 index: 0.002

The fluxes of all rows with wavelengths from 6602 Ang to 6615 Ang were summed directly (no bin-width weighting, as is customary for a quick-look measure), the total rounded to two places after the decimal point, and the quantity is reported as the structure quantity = 24.19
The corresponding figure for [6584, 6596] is 24.36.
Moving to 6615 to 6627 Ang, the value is 24.67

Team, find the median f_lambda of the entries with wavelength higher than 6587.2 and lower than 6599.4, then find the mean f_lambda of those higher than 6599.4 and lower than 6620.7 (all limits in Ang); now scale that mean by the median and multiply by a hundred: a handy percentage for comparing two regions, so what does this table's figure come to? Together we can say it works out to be 101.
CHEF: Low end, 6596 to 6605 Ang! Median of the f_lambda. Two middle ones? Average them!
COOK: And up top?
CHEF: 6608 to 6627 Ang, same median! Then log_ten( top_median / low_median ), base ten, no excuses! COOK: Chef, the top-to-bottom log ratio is -0.0036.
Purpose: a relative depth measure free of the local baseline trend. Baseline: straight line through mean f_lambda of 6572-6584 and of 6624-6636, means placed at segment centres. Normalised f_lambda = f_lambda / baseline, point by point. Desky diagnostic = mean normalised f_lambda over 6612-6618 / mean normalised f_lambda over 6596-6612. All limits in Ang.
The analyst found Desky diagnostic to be 0.99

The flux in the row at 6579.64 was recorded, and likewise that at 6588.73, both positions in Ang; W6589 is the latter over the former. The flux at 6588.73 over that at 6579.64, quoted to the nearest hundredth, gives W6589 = 1.01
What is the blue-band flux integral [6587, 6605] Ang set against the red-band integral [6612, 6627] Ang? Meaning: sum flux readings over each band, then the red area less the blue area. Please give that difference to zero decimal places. -18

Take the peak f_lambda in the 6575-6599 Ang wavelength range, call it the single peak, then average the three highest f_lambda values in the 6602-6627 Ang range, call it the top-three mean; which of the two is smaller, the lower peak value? 6.26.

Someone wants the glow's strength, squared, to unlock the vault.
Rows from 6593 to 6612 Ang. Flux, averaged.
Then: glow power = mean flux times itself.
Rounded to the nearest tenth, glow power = 36.6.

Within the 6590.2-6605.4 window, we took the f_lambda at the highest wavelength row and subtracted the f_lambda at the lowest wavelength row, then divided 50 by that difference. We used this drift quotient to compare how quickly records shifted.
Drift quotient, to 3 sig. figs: 333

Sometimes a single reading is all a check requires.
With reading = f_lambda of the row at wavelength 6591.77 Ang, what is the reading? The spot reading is 5.97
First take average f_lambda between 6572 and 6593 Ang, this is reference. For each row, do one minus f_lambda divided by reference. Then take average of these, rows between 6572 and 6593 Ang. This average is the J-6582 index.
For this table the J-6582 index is 0.000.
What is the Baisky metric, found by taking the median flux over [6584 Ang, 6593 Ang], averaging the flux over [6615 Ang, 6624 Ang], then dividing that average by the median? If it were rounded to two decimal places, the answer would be 1.00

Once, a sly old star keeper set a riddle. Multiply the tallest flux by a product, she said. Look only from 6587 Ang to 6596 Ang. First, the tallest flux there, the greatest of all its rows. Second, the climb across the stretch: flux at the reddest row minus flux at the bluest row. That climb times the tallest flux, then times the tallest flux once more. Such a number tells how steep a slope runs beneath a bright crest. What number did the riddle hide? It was -26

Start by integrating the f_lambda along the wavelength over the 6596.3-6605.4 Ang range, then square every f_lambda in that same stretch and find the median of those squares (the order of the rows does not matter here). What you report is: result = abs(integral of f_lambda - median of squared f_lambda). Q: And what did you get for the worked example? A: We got 18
